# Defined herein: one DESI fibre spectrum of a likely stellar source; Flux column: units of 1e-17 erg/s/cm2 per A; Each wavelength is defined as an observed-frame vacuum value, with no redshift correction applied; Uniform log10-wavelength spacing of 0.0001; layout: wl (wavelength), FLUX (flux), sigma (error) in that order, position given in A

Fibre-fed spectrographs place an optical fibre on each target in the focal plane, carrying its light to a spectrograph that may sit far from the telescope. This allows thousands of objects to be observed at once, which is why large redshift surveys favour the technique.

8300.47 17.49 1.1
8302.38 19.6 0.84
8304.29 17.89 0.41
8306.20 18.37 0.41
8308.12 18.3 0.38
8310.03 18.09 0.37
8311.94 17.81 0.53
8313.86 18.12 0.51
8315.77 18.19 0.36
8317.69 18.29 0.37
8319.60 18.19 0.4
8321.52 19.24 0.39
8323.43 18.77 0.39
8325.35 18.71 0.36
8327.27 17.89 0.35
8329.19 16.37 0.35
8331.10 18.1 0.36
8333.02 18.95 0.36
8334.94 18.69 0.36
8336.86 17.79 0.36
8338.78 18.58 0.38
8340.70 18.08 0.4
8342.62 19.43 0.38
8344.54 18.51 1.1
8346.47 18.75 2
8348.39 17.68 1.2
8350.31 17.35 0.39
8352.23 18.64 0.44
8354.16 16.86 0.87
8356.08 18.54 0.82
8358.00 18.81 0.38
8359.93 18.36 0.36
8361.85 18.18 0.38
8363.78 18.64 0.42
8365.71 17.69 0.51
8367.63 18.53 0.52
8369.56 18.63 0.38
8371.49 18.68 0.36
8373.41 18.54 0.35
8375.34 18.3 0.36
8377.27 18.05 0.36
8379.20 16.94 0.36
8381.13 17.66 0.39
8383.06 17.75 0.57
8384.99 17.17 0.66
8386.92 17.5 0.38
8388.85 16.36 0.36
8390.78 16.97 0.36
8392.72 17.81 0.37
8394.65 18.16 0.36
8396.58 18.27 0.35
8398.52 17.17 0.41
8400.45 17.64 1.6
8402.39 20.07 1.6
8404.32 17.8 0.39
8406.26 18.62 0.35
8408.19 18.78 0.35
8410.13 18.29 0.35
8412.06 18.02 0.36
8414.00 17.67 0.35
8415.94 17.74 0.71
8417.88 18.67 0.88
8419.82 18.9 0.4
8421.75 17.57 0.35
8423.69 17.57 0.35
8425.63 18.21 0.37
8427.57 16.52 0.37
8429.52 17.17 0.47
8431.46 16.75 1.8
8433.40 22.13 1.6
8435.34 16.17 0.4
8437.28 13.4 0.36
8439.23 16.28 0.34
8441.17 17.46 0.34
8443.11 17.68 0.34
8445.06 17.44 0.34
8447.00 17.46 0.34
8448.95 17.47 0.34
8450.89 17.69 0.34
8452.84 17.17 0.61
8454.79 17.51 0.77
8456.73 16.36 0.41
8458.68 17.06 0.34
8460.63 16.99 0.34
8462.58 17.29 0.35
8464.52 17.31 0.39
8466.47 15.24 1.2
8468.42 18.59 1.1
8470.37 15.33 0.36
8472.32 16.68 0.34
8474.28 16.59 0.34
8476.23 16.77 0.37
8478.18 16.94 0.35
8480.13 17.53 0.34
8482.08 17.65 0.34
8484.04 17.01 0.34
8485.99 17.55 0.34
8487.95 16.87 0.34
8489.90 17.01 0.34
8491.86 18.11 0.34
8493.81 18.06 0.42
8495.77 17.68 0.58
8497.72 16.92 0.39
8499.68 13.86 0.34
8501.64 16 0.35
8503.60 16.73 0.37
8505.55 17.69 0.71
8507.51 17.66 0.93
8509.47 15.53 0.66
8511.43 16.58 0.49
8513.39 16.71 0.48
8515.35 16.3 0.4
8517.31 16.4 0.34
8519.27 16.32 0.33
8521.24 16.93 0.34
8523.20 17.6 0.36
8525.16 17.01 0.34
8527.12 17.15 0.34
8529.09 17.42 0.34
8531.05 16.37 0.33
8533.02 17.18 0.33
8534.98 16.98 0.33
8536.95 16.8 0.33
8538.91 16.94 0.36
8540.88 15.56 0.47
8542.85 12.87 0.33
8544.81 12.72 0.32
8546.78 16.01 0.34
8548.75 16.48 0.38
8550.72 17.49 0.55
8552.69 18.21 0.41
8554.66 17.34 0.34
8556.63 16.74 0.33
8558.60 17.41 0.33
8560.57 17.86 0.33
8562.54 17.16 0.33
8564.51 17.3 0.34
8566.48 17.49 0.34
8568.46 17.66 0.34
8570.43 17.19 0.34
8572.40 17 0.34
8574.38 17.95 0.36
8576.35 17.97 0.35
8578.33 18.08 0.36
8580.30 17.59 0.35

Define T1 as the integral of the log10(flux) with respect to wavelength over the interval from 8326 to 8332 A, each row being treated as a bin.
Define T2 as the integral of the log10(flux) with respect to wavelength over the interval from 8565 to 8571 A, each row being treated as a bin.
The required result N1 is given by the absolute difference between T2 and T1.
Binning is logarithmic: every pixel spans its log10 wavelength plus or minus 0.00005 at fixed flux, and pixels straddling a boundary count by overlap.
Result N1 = 0.0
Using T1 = 7.46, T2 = 7.45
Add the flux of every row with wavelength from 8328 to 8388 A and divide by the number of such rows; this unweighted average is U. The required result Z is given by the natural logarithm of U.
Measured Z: 2.90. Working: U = 18.1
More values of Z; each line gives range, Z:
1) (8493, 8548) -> 2.80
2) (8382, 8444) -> 2.87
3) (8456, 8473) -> 2.82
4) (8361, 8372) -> 2.91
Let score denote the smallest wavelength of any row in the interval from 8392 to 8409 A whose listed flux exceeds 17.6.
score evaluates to 8392.72 A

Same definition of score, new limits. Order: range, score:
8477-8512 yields 8482.08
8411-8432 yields 8412.06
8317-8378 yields 8317.69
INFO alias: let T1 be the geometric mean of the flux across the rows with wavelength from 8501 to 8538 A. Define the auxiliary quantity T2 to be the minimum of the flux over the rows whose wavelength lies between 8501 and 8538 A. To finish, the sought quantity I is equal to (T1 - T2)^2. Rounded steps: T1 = 16.8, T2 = 15.53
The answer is 1.6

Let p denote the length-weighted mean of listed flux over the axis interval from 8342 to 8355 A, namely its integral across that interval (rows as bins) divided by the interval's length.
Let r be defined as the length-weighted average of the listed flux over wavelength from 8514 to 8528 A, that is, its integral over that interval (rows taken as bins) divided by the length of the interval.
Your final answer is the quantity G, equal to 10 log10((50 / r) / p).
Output -7.85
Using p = 18.1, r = 16.8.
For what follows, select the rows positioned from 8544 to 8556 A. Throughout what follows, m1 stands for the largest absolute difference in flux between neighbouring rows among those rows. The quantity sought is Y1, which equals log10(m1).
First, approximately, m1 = 3.29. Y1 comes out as 0.52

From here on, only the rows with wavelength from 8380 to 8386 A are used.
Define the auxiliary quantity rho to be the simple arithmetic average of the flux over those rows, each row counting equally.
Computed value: 17.5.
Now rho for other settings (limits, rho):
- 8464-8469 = 17.0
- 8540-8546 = 13.7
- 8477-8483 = 17.4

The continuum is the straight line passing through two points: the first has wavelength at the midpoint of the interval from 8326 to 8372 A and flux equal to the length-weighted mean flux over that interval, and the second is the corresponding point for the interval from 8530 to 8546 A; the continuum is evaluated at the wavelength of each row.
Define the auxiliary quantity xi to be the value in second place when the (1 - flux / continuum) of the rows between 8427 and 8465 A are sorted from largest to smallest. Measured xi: 0.053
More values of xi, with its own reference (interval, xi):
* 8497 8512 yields 0.034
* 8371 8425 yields 0.050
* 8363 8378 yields -0.011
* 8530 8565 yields 0.176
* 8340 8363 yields 0.048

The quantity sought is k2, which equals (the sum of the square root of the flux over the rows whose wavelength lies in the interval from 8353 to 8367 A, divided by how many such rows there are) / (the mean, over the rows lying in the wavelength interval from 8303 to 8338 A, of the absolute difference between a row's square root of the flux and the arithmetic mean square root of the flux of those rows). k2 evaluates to 90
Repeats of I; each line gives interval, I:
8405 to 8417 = 0.3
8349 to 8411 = 2.7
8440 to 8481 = 3.3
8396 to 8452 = 18.4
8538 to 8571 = 14.5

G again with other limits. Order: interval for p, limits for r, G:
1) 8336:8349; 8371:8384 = -8.21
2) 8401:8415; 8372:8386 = -8.17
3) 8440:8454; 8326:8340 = -8.00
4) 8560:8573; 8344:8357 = -7.97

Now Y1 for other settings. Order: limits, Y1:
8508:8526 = 0.02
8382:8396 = 0.06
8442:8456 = -0.28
